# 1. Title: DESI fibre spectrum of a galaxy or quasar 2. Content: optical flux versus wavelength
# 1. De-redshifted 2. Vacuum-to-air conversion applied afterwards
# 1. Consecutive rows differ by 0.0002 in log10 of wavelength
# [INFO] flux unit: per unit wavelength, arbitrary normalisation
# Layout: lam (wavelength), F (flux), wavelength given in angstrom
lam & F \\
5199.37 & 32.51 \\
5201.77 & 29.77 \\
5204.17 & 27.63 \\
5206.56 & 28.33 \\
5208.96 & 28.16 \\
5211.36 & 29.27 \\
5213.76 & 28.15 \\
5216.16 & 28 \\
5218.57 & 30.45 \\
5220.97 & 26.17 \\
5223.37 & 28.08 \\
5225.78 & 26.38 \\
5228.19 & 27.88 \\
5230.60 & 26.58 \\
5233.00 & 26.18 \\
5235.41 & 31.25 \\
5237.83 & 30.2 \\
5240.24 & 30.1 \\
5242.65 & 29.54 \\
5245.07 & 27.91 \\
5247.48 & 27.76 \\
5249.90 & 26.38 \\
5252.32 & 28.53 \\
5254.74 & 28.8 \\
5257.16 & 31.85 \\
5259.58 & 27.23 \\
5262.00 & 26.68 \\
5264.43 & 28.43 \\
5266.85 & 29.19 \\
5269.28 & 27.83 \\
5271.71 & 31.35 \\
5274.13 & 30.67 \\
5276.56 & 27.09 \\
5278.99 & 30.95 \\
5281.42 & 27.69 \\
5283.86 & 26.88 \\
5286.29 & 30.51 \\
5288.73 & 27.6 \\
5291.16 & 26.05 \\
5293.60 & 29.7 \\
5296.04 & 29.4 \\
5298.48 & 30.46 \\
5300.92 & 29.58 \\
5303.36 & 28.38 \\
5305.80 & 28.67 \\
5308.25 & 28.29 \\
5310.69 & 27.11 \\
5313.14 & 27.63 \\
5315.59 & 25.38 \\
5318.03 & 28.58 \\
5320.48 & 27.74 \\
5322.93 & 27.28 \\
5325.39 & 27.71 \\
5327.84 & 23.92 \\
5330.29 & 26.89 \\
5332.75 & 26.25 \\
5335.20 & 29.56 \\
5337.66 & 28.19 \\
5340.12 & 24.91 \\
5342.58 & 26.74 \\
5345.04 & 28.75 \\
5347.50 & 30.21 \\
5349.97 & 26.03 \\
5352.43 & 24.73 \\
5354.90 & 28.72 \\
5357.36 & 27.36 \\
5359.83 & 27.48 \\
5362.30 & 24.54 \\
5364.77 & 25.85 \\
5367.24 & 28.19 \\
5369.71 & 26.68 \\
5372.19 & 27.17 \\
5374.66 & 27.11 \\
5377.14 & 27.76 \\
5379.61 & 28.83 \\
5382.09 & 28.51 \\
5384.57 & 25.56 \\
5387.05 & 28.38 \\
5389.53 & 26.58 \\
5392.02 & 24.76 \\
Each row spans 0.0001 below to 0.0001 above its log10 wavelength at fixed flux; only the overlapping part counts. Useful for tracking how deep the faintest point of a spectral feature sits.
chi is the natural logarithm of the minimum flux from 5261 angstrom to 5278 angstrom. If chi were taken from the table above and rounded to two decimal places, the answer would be 3.28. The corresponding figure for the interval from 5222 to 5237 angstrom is 3.26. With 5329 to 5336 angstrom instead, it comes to 3.27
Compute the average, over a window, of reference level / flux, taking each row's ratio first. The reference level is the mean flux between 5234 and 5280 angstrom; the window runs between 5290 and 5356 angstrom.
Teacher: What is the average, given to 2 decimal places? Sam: 1.05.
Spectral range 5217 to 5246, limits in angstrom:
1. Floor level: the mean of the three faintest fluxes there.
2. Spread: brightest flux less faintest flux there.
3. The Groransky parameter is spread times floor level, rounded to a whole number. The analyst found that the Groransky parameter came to 133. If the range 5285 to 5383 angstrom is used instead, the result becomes 161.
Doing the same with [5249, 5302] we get 153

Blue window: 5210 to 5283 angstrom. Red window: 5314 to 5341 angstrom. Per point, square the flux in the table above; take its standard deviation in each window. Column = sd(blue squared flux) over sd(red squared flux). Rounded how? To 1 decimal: 1.1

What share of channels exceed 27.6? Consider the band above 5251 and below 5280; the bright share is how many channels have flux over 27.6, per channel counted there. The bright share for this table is 0.75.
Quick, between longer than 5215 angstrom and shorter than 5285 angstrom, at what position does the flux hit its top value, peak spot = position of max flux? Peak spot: 5257.16 angstrom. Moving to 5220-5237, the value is 5235.41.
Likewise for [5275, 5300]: 5278.99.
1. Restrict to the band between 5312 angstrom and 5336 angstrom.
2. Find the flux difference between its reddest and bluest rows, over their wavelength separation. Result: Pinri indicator 0.087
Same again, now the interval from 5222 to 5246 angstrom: -0.008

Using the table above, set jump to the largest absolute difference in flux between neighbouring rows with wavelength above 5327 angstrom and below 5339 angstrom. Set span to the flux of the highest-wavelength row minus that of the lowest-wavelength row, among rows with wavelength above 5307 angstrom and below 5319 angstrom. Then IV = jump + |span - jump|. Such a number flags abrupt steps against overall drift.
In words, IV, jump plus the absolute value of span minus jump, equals 6.3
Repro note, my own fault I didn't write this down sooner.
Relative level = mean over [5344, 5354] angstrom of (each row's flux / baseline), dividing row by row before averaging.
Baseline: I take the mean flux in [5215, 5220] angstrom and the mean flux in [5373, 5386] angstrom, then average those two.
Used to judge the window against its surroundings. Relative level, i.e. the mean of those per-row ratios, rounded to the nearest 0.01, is 0.97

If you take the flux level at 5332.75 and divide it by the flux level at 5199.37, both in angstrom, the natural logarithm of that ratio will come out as -0.21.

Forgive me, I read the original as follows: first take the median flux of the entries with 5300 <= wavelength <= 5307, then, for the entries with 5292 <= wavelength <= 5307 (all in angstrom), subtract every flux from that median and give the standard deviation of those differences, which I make 0.7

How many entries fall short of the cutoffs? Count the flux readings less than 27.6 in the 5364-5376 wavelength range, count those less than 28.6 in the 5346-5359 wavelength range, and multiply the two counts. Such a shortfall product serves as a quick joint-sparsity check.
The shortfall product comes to 12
